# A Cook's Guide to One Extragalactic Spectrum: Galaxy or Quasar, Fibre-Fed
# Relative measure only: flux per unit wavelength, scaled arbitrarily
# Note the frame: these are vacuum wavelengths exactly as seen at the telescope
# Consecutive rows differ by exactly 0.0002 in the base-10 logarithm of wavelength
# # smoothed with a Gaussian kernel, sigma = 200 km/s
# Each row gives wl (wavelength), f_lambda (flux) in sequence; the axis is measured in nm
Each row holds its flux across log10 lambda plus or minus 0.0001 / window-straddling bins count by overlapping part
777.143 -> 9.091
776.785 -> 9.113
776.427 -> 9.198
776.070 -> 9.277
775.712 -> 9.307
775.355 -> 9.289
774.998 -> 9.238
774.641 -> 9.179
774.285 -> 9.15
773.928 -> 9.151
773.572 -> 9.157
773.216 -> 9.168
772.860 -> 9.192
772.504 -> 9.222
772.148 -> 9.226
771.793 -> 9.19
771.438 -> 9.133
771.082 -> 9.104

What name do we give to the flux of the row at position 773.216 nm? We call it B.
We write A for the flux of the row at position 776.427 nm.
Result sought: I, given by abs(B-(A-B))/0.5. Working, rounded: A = 9.198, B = 9.168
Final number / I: 18.3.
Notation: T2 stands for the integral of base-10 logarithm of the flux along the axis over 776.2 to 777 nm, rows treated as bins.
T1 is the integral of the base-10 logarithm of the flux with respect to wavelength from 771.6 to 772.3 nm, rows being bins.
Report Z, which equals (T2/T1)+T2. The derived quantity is 1.91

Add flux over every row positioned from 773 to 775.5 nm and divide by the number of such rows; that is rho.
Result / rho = 9.19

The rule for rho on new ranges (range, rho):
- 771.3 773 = 9.19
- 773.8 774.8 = 9.16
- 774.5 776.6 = 9.25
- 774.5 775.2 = 9.21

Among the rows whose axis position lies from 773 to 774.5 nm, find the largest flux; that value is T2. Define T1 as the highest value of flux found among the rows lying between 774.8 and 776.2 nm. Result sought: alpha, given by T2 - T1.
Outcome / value -0.14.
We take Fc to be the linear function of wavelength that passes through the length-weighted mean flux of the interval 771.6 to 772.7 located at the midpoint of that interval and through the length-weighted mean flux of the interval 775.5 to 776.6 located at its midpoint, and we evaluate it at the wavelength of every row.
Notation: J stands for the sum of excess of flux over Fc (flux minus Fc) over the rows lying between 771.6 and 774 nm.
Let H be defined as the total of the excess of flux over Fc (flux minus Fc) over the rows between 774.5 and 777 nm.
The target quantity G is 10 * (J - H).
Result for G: -0.5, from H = -0.20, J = -0.253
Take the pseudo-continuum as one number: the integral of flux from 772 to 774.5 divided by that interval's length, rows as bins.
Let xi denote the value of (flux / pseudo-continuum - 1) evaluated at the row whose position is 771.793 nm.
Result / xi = 0.001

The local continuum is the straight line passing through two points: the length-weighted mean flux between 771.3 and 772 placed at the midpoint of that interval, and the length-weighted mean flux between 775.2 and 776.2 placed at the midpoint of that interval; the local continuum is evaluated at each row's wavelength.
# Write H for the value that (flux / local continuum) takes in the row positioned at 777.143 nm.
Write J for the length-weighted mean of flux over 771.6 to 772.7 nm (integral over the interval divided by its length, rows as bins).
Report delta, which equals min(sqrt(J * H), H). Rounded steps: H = 0.97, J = 9.21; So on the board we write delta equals 0.97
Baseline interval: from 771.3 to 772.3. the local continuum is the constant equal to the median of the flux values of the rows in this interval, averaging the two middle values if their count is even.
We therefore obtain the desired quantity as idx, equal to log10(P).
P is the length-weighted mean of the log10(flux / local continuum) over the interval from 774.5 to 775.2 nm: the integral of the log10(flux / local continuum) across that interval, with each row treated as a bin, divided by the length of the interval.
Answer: -2.97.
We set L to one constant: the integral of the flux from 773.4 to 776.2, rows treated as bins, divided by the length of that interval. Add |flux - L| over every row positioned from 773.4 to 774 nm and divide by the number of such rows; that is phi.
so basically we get 0.063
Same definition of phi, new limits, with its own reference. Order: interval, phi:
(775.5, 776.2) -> 0.075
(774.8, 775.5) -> 0.047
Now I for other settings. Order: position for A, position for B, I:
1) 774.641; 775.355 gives 18.8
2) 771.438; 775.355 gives 18.9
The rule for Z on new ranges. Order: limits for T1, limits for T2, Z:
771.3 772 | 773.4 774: 1.43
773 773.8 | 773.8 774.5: 1.55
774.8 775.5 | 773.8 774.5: 1.67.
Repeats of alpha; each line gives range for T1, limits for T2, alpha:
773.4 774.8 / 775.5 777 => 0.13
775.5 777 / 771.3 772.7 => -0.08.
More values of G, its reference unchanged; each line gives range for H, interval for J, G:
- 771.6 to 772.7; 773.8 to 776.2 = -1.4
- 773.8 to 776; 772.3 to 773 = 1.4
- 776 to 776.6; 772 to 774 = -1.8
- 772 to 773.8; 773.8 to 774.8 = -0.9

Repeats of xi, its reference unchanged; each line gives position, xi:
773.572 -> -0.003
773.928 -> -0.003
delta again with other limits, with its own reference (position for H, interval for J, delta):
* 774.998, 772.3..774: 1.00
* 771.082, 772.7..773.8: 0.99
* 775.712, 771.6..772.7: 1.00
